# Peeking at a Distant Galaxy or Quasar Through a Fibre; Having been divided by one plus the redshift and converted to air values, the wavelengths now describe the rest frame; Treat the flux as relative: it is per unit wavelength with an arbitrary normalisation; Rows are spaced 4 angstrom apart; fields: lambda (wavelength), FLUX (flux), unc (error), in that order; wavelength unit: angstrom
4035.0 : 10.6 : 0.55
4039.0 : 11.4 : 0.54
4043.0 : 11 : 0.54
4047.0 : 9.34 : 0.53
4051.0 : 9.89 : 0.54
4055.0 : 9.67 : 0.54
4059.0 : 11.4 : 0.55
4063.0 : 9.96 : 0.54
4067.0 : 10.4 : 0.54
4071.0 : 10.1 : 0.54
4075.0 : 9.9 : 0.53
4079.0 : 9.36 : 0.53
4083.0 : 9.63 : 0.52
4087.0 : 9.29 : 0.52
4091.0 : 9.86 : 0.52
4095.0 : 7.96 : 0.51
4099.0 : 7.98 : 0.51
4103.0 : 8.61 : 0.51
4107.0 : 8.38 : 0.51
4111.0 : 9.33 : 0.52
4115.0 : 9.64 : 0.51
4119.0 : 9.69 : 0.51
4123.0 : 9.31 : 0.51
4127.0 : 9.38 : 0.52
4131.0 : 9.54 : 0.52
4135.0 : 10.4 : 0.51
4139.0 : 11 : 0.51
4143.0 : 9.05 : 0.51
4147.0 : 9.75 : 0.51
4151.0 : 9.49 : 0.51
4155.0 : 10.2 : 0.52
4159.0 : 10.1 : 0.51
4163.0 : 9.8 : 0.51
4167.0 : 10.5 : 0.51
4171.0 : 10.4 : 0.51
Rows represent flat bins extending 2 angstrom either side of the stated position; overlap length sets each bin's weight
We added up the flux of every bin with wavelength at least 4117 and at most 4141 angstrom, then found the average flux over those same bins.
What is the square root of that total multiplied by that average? 24.2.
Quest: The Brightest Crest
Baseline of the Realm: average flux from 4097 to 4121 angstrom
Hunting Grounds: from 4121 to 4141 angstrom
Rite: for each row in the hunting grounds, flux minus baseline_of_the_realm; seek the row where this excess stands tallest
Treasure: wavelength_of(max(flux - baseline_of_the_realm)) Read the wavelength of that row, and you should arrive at 4139.0 angstrom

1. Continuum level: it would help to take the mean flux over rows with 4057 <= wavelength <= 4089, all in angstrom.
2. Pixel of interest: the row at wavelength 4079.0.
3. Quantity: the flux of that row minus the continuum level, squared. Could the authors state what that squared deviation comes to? 0.42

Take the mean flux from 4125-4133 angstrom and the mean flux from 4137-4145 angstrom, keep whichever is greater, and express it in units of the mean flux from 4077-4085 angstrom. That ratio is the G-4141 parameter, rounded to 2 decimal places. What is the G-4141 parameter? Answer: 1.06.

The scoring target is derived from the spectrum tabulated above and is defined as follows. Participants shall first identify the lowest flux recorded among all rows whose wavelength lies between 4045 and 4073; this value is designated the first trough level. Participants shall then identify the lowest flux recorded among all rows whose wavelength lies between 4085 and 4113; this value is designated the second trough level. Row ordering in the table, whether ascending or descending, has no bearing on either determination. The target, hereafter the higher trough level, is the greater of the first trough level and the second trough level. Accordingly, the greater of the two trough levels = 9.34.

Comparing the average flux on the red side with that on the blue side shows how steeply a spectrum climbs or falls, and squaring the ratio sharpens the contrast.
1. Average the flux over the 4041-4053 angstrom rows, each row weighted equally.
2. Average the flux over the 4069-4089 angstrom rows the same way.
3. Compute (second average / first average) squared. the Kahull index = 0.92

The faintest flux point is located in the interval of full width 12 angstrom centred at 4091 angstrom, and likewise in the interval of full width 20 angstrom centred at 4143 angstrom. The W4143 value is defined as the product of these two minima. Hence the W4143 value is 72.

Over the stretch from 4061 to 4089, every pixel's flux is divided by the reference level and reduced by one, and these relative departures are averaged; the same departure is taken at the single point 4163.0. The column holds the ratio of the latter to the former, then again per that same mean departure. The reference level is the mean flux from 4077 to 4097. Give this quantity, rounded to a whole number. 16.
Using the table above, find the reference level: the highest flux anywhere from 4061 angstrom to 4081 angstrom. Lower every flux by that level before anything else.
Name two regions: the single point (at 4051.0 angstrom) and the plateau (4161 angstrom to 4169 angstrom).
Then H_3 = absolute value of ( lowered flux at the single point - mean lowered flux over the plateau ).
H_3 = 0.26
